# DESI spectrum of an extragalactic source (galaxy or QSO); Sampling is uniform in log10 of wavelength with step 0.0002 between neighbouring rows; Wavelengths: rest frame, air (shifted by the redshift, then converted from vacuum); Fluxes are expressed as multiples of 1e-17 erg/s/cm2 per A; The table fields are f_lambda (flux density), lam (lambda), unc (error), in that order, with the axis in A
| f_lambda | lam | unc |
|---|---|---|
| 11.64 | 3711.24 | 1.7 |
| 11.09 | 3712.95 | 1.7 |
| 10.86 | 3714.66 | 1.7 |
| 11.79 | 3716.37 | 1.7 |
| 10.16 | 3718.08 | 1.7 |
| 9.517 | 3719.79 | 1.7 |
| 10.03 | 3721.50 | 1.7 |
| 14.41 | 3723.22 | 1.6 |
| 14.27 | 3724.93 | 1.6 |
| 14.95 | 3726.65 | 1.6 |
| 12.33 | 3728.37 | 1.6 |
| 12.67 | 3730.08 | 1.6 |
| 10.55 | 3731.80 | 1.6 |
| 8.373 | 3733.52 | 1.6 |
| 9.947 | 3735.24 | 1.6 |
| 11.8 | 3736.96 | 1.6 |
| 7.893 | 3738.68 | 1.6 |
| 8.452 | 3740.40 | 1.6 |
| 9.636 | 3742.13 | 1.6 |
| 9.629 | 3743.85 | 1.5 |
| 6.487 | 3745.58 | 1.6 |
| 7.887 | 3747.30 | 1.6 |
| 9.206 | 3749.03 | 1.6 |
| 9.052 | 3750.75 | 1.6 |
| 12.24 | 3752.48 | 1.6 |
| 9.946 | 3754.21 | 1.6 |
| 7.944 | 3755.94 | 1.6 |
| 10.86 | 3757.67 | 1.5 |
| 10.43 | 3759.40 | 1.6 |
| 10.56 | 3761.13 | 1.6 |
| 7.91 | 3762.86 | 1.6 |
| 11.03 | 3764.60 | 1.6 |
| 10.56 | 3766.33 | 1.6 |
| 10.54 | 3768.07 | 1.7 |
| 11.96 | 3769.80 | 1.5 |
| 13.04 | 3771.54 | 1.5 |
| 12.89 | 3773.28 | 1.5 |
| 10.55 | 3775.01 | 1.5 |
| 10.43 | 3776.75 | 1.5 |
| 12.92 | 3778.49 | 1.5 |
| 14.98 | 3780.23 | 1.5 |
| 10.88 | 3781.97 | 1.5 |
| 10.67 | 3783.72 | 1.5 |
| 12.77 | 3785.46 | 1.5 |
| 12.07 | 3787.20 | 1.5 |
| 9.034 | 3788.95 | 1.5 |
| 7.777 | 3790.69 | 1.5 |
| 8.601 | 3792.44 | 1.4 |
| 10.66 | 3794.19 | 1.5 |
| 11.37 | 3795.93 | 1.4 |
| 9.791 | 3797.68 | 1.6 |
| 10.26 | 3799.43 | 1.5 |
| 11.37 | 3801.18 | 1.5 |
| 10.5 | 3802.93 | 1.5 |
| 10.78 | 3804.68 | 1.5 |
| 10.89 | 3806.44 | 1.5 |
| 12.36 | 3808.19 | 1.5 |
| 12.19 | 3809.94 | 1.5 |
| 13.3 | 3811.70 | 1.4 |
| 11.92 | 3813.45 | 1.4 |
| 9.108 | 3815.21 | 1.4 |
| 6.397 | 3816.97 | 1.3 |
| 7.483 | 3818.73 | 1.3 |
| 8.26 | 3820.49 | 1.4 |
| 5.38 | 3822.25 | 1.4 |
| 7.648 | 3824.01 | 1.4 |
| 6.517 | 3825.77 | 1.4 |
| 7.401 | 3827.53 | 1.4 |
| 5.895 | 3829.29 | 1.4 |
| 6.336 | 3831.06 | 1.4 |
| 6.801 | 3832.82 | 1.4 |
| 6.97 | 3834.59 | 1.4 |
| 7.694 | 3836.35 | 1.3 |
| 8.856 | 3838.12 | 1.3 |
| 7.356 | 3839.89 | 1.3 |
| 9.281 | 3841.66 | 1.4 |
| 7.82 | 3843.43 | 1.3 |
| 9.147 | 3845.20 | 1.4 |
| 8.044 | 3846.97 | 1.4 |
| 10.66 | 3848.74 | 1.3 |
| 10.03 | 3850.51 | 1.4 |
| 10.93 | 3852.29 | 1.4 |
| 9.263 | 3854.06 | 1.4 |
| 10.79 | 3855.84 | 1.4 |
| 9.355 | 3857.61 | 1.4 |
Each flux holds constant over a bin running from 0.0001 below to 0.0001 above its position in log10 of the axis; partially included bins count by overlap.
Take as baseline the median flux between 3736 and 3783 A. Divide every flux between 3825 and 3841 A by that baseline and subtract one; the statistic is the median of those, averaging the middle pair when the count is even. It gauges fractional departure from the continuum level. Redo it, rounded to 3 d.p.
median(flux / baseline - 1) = -0.339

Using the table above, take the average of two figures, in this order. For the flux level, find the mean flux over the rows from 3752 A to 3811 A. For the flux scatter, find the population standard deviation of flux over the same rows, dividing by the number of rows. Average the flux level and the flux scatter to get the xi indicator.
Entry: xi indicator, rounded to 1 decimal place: 6.2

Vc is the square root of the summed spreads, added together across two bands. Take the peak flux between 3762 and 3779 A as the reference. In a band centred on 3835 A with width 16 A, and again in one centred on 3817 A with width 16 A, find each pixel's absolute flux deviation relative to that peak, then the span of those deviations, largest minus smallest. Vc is 3.3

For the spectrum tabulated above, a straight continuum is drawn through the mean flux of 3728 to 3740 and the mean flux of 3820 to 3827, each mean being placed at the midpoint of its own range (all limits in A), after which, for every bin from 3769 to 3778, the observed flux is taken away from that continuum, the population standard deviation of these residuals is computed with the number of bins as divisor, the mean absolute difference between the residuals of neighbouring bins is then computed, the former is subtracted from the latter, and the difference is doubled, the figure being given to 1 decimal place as -0.3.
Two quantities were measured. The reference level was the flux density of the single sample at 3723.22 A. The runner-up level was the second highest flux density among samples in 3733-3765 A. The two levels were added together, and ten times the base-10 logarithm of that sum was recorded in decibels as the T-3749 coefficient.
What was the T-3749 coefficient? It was 14.2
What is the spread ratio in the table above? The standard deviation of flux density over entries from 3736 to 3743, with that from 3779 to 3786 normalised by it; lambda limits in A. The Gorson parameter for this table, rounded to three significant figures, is 1.16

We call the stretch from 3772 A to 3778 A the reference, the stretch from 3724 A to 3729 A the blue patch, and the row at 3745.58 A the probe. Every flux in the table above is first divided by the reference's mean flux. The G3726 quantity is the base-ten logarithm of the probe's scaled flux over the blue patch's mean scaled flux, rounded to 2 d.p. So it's -0.33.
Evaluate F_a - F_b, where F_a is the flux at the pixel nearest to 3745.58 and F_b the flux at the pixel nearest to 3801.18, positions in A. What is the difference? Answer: -4.9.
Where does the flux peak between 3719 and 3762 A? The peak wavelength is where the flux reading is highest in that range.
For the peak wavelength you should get 3726.65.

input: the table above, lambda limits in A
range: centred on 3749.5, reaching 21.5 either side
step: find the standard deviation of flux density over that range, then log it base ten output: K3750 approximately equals 0.21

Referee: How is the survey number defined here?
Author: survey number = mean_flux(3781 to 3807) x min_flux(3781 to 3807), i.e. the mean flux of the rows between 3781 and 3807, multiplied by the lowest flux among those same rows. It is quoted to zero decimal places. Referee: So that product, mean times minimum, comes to 82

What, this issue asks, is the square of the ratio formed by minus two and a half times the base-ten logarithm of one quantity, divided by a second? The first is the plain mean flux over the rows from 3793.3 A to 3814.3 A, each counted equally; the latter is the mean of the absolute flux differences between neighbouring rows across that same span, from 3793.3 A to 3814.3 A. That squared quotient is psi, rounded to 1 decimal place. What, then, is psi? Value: 9.8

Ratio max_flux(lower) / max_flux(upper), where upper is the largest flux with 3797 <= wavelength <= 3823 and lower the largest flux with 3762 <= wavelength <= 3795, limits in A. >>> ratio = 1.13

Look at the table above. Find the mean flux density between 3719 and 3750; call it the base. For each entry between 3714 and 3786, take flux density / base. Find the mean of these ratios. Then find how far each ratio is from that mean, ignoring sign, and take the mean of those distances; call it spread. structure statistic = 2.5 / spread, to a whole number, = 17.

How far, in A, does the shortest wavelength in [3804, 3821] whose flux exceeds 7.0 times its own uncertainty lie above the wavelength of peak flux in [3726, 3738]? 78.0 A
